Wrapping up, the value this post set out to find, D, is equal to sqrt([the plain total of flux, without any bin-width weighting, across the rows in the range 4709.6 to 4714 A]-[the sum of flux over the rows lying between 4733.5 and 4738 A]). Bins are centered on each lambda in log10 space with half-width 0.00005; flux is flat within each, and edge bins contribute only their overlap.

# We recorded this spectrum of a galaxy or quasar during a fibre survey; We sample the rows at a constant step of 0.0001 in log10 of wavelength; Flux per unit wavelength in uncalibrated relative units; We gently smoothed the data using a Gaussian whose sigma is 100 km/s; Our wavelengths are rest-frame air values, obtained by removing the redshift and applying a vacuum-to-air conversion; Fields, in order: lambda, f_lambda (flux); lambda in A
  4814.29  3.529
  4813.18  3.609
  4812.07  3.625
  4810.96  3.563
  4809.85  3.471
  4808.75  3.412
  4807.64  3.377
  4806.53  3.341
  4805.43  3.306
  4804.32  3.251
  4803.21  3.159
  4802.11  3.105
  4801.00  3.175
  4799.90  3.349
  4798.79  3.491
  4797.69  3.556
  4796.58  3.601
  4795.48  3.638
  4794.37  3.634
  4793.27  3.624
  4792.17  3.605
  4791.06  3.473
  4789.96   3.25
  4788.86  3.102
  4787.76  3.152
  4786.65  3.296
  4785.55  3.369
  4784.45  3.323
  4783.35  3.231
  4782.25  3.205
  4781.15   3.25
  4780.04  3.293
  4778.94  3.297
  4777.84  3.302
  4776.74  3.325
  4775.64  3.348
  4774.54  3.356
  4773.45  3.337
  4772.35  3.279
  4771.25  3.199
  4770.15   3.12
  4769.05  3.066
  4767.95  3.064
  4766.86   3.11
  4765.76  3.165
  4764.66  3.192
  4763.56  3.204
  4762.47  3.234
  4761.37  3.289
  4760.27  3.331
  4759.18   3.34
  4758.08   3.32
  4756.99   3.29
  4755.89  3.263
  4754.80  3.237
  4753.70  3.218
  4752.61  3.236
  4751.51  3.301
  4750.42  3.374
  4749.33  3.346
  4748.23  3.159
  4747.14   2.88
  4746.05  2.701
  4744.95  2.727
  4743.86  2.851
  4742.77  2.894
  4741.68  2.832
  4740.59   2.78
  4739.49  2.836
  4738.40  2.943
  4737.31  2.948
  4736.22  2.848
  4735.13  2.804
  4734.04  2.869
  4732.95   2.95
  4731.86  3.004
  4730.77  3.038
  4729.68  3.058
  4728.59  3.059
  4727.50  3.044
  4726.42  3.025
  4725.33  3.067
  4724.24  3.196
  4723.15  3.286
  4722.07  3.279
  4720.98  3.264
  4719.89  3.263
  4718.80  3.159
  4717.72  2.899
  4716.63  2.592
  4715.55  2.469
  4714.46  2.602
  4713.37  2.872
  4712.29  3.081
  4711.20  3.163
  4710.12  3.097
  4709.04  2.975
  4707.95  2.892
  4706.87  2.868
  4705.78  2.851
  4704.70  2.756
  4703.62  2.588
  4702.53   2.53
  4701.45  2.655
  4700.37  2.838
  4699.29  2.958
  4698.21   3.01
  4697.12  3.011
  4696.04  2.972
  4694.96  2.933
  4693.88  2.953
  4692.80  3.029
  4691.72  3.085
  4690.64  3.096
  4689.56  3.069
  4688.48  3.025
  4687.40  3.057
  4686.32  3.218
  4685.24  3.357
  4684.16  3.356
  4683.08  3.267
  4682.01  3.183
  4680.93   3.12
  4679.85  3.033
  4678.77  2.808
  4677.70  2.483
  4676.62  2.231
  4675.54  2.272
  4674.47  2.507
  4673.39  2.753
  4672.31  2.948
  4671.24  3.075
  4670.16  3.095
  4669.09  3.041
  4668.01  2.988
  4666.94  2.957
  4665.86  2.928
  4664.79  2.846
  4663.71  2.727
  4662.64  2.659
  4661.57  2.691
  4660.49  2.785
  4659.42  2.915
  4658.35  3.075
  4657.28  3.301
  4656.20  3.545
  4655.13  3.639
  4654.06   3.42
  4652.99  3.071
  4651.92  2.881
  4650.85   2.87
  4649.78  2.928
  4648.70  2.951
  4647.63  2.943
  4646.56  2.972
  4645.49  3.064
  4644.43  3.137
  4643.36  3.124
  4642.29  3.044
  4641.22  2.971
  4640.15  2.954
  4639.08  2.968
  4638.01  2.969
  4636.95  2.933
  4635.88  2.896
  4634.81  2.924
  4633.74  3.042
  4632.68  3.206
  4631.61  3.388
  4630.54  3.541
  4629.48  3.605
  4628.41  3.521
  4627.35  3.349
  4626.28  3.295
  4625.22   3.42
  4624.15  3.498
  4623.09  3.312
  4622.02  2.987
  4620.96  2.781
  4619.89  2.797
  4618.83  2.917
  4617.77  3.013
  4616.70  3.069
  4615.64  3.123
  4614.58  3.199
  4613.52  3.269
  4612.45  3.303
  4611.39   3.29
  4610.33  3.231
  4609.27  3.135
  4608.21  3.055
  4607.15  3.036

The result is 0.86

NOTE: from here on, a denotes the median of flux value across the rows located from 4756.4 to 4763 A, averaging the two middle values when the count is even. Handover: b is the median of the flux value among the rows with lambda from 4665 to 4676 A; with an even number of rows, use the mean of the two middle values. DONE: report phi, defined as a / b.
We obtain 1.12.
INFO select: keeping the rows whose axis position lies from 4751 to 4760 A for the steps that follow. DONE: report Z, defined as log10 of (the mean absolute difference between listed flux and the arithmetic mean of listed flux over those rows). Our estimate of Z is -1.43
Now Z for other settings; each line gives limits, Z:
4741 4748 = -1.18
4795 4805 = -0.75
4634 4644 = -1.32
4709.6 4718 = -0.66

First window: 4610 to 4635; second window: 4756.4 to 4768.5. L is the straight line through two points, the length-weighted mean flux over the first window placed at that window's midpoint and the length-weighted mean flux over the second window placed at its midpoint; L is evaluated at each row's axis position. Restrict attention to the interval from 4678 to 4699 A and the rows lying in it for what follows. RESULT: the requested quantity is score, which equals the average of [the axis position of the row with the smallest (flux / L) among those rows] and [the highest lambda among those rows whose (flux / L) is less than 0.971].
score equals 4688.5 A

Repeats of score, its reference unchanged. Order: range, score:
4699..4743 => 4729.2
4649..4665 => 4663.7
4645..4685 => 4678.8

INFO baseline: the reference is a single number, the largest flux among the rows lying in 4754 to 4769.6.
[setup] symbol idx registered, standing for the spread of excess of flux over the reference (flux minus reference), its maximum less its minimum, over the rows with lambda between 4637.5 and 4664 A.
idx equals 0.98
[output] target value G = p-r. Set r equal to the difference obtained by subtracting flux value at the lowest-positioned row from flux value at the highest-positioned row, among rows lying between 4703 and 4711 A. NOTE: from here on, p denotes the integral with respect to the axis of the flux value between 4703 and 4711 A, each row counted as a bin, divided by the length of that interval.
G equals 2.36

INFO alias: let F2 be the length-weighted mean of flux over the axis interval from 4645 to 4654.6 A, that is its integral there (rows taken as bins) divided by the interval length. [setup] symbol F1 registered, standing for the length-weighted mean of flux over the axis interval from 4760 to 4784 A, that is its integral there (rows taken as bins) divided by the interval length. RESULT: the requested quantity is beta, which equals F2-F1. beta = -0.22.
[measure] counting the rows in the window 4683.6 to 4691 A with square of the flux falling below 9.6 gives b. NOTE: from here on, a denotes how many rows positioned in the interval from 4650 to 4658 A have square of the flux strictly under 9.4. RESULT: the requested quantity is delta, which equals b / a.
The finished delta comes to 2.0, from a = 2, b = 4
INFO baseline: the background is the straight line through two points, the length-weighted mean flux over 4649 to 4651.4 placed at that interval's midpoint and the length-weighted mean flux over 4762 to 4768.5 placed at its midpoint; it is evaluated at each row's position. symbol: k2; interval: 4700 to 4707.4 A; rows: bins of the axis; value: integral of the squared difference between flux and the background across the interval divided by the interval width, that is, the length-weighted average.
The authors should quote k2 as 0.10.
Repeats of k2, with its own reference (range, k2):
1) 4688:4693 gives 0.01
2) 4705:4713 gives 0.02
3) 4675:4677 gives 0.49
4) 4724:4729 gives 0.00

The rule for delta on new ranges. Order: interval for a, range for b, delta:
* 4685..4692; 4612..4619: 1.5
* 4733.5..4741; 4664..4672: 1.0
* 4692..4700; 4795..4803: 0.0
